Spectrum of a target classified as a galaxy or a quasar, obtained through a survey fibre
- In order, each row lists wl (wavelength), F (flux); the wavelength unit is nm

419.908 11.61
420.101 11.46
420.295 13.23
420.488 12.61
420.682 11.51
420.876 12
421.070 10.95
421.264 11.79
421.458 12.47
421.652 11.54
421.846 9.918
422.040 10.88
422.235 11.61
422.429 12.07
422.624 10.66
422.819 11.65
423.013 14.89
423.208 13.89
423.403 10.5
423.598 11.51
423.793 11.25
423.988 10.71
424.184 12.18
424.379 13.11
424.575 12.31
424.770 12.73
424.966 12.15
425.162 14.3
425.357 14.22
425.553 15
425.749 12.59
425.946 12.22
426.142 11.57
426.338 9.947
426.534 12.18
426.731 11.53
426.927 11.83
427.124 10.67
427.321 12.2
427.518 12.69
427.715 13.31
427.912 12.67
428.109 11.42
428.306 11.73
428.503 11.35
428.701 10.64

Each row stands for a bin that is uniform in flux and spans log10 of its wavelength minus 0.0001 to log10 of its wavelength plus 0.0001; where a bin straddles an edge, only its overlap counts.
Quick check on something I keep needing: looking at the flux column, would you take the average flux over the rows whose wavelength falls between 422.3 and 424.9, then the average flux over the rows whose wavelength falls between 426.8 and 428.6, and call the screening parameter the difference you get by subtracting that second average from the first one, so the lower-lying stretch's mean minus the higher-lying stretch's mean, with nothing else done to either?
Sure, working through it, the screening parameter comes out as 0.1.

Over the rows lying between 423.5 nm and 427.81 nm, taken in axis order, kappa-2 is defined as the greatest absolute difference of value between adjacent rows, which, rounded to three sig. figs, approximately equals 2.41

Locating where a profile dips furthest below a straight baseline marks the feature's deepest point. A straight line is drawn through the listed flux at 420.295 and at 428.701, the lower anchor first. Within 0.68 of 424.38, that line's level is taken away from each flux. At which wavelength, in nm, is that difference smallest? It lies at 423.988 nm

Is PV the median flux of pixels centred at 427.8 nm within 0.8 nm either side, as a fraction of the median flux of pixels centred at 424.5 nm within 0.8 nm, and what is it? 0.98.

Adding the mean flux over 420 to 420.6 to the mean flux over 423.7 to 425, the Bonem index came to 24.5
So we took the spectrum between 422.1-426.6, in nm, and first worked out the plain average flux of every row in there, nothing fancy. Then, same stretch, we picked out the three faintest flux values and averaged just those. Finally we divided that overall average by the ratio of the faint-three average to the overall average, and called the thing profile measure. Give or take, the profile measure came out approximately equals 14.6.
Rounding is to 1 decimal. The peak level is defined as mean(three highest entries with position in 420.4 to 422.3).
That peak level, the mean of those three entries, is 12.4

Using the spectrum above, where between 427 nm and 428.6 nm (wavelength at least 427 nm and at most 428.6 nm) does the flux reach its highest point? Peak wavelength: 427.715 nm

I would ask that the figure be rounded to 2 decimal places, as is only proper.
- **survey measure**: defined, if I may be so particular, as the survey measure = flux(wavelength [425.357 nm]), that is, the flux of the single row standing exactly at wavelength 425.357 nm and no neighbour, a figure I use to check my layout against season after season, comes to 14.22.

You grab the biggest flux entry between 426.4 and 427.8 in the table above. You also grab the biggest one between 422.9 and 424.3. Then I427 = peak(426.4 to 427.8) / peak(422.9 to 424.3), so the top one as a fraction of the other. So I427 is 0.9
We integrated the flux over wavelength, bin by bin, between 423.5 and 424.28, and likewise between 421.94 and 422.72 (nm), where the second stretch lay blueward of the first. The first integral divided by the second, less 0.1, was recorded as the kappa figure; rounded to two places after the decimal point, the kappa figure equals 0.91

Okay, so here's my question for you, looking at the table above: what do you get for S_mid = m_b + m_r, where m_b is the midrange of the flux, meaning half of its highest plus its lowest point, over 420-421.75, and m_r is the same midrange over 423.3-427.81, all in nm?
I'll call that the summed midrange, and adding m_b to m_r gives 24.56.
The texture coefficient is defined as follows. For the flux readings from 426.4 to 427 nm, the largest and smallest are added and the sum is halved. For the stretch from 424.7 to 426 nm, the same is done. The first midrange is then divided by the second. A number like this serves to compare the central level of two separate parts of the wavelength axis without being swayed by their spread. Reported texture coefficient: 0.87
